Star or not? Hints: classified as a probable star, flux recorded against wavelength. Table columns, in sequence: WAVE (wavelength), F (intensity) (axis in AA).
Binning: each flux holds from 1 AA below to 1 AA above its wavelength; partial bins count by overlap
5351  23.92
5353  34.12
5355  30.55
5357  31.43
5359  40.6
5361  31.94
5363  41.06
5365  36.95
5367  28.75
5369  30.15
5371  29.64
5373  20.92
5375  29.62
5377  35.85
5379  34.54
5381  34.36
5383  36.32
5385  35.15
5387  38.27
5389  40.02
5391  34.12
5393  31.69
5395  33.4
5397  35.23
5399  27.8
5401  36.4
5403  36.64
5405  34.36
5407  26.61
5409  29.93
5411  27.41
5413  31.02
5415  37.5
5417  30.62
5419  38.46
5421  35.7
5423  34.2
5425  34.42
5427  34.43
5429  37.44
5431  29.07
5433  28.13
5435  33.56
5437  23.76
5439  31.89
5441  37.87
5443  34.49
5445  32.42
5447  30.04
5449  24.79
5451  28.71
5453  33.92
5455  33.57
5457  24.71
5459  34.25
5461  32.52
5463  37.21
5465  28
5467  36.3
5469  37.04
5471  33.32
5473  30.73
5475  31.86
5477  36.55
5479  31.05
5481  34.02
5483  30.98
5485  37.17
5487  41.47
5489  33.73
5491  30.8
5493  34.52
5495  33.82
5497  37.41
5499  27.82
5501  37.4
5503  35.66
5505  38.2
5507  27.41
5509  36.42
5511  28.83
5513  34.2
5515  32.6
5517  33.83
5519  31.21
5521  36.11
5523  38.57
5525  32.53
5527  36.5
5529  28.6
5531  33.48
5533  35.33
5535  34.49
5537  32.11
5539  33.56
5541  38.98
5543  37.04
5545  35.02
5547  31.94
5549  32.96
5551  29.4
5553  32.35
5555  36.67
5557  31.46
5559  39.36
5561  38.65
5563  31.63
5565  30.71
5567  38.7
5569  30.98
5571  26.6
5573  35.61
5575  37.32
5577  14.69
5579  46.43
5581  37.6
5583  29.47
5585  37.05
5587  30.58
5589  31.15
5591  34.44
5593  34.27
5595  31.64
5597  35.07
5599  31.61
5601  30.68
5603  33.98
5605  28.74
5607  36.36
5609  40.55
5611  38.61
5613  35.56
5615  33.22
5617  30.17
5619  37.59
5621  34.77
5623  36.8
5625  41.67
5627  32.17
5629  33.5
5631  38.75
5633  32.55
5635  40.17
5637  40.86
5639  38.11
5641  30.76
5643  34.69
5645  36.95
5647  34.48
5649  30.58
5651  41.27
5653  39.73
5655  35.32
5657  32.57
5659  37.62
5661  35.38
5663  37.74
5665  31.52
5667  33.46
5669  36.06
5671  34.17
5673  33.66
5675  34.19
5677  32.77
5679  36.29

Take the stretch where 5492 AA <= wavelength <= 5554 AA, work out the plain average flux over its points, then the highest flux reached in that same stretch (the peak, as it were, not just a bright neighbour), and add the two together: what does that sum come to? 72.8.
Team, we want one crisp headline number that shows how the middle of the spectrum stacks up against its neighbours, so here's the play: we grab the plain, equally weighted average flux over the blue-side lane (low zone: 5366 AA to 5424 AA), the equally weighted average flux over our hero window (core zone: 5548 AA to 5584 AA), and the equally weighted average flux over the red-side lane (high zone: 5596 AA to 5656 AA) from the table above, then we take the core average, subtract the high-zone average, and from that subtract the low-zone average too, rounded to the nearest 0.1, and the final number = -35.1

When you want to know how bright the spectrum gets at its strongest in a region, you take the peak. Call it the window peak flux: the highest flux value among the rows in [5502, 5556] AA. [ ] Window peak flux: 38.98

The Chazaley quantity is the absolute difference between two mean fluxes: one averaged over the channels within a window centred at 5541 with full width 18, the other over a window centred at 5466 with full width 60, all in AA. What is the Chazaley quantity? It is 1.9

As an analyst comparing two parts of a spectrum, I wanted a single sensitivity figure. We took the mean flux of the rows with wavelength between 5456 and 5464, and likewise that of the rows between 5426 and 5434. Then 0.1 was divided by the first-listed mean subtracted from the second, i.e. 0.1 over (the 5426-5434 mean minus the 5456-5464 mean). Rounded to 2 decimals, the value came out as 1.05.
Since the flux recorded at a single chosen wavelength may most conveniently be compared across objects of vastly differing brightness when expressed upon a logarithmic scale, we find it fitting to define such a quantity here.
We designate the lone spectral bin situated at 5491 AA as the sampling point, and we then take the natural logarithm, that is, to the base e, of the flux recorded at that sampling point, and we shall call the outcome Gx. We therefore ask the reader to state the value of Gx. 3.43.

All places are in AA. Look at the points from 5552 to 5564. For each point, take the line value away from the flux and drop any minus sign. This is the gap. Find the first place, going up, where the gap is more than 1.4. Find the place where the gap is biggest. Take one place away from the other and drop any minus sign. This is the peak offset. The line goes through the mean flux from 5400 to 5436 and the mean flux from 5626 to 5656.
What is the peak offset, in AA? 6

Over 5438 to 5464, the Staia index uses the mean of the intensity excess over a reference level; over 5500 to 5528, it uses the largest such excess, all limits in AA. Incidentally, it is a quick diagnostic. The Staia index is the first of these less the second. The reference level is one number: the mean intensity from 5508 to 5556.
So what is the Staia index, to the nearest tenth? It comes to -6.5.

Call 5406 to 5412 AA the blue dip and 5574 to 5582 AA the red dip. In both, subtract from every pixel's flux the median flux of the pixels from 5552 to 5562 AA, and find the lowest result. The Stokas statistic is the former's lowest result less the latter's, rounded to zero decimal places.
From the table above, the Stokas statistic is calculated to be 12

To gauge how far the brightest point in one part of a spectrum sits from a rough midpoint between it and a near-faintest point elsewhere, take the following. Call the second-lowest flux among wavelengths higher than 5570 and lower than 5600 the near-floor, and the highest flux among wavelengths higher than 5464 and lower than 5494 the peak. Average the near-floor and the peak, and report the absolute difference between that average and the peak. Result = 7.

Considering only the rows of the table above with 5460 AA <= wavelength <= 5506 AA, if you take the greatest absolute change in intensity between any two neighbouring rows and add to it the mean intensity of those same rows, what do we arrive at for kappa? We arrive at 43.8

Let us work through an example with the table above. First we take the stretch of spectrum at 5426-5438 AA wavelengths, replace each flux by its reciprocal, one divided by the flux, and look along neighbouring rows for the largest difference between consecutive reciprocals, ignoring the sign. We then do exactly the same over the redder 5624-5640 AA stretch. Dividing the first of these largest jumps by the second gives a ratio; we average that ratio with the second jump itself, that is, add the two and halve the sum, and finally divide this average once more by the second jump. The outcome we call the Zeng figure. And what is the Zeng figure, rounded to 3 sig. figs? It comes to 123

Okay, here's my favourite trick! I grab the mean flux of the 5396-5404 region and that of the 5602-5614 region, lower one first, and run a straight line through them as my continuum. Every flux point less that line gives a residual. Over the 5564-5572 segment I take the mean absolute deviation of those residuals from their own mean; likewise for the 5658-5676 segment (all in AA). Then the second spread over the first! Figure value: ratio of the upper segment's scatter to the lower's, 0.48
